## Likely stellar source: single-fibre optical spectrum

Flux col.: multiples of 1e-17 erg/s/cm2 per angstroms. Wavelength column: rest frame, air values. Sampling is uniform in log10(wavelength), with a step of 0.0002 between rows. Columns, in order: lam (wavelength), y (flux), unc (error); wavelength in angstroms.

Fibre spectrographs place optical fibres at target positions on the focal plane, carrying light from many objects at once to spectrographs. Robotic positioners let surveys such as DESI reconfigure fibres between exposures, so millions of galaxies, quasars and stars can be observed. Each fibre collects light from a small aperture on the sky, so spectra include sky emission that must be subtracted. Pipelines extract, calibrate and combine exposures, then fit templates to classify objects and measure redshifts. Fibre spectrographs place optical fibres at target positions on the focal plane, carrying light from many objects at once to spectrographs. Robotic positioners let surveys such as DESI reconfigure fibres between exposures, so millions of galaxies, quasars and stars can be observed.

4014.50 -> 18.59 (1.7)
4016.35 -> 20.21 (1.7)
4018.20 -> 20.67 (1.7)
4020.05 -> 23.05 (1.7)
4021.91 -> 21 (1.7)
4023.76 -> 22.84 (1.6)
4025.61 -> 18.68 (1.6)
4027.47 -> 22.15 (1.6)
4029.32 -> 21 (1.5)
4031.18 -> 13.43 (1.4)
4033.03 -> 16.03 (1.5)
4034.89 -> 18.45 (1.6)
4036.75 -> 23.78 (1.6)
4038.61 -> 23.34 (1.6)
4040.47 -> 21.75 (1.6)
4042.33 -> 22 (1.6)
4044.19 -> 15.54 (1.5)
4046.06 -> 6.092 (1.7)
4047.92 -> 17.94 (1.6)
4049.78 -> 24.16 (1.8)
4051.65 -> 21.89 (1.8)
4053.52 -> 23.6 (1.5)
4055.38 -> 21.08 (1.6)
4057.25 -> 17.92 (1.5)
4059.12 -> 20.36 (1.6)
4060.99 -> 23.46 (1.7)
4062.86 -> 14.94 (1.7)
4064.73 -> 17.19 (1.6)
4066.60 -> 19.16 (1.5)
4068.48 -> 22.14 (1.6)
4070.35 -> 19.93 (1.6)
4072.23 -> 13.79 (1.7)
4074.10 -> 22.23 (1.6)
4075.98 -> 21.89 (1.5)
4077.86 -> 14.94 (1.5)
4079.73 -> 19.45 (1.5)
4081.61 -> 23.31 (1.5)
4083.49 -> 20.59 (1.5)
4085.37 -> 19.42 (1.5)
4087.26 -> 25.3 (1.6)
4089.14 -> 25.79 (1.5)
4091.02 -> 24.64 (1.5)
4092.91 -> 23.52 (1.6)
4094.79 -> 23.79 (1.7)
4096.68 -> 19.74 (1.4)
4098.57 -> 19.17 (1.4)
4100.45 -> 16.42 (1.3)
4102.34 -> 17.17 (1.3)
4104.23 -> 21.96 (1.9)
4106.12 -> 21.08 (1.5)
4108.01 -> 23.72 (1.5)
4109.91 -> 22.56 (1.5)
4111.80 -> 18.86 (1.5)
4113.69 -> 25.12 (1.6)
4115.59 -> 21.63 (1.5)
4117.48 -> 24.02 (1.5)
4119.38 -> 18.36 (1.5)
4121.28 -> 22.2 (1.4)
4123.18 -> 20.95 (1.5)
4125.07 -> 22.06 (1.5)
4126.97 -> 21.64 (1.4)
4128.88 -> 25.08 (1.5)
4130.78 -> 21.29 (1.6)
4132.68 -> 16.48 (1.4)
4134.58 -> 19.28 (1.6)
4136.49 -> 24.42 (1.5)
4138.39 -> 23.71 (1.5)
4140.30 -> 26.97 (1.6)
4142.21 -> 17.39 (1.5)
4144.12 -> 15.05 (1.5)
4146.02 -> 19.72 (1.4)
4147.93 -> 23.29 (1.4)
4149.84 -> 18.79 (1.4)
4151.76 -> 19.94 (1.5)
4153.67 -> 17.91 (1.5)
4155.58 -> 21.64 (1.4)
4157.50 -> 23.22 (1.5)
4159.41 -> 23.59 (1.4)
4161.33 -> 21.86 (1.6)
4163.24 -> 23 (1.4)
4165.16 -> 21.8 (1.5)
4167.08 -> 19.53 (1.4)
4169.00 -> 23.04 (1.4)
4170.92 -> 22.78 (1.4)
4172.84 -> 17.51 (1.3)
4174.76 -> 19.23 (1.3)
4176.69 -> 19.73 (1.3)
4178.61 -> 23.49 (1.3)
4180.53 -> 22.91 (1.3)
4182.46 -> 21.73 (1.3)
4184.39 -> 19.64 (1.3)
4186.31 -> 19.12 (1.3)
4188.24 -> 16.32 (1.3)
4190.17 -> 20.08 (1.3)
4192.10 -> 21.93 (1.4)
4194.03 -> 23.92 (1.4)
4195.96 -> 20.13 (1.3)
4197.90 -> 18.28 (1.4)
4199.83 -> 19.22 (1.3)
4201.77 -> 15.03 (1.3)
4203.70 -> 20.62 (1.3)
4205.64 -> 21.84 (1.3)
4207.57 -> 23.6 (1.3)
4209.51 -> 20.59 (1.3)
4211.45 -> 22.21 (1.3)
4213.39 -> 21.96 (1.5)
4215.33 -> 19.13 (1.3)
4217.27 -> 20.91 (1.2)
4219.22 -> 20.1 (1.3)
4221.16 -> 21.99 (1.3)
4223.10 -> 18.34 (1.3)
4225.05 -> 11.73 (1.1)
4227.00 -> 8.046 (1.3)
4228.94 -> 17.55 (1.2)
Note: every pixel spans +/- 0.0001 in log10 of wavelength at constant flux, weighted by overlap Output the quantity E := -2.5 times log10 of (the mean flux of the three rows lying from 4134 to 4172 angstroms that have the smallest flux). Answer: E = -3.06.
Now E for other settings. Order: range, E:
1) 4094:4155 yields -3.01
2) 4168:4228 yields -2.66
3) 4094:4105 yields -3.11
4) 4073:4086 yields -3.13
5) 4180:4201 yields -3.13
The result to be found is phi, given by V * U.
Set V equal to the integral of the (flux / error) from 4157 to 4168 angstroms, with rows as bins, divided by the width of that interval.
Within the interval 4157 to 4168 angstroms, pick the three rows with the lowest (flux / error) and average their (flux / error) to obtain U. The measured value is 213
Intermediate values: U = 14.0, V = 15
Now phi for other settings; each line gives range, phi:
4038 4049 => 93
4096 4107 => 164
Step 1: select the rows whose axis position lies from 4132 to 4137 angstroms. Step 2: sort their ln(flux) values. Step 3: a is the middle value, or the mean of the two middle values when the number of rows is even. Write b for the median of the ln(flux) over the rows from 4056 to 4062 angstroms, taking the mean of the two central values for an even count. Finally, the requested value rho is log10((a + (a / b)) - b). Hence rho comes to -0.03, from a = 2.96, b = 3.01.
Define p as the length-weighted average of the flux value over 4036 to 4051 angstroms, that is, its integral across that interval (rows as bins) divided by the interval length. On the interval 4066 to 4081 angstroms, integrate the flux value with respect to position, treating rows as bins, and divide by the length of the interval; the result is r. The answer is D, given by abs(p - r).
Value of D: 0.04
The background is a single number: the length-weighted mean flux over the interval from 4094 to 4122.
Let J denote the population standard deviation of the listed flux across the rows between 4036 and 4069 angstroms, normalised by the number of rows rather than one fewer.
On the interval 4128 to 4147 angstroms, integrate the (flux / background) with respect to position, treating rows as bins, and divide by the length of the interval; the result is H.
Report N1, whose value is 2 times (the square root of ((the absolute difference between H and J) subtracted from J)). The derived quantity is 2.00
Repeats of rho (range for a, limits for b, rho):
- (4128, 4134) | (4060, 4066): 0.11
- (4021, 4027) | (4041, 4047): 0.15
